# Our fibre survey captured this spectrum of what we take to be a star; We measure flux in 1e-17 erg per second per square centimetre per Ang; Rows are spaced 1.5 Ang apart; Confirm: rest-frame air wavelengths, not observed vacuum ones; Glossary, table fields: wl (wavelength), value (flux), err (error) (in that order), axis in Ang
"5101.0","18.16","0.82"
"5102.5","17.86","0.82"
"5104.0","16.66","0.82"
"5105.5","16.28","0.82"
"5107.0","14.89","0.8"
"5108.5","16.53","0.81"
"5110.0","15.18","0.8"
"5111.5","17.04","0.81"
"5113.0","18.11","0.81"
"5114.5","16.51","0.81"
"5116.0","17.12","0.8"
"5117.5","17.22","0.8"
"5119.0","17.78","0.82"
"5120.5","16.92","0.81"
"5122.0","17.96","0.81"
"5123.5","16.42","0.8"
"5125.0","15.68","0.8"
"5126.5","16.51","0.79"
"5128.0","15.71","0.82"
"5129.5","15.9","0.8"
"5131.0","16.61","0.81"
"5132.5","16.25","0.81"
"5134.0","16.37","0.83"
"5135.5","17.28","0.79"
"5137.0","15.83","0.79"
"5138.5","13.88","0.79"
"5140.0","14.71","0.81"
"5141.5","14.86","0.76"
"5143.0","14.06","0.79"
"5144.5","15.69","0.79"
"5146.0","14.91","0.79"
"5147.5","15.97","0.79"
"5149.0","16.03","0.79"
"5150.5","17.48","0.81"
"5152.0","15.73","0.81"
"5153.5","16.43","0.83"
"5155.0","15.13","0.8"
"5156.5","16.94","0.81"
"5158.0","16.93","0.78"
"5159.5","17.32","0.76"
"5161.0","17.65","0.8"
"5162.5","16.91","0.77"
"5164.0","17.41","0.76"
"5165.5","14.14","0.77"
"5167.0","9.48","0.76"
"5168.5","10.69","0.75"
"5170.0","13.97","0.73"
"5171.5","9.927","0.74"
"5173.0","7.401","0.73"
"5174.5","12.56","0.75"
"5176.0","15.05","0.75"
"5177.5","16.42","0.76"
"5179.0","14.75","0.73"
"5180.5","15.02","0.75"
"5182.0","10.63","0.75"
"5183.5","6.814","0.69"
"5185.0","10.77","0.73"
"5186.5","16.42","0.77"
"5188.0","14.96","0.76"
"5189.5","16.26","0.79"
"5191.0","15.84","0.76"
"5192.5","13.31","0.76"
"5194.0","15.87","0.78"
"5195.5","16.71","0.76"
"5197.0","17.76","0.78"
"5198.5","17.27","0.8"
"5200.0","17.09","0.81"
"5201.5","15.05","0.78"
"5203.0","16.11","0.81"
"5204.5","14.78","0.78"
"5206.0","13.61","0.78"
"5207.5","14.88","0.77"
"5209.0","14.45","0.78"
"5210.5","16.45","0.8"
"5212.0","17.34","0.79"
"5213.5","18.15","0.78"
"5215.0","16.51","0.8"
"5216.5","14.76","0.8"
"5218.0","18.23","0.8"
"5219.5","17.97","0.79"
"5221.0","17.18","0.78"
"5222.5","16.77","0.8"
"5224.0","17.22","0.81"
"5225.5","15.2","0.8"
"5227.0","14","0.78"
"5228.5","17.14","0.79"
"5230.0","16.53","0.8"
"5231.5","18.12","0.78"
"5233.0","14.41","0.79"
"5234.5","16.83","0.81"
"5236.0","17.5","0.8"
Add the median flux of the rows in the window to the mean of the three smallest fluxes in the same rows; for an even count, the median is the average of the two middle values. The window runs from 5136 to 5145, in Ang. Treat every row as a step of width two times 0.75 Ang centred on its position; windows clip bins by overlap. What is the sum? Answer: 29.0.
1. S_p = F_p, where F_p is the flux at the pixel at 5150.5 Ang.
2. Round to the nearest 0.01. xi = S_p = 17.48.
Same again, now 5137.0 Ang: 15.83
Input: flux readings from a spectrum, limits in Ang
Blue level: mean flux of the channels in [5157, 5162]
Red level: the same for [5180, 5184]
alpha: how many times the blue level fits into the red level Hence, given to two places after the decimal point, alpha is 0.63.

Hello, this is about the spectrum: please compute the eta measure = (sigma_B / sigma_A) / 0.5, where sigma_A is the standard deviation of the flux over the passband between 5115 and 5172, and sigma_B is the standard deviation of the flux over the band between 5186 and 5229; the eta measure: 1.4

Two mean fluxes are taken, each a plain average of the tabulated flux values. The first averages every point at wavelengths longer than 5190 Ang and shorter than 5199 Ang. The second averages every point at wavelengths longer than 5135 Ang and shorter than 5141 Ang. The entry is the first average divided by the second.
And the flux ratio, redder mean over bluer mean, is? 1.05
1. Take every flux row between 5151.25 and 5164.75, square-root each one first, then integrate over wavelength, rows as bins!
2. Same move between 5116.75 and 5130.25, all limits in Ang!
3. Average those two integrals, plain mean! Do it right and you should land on 55.1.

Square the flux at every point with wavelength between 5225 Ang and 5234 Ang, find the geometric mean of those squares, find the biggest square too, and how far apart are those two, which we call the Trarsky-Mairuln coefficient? 78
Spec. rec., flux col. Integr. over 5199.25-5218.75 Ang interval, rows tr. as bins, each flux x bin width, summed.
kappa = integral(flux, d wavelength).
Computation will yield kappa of 311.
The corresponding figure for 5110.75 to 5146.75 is 584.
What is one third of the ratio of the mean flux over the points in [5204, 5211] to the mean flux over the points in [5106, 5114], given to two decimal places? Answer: 0.30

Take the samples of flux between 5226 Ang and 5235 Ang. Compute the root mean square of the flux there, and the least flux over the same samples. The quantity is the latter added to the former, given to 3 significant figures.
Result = 30.2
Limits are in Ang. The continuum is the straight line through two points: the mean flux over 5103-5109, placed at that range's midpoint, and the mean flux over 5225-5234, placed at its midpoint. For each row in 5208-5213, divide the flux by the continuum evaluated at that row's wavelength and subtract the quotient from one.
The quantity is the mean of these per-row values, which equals -0.009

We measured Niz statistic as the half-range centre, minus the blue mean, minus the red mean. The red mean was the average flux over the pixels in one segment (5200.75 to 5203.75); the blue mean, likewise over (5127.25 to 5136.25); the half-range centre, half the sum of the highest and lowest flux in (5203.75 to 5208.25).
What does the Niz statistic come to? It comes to -17.7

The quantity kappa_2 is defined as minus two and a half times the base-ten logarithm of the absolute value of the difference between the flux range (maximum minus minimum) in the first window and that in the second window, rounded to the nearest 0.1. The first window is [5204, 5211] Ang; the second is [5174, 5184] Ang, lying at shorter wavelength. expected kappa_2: -2.1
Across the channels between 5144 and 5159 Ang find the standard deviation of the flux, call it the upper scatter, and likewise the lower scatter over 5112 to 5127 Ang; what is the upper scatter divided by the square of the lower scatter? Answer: 1.4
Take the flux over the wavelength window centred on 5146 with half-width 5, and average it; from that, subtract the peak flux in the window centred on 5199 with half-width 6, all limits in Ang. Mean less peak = -2.2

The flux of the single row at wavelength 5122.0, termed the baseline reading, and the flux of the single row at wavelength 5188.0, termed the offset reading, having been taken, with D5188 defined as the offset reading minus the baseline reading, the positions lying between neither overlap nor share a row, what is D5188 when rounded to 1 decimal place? -3.0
